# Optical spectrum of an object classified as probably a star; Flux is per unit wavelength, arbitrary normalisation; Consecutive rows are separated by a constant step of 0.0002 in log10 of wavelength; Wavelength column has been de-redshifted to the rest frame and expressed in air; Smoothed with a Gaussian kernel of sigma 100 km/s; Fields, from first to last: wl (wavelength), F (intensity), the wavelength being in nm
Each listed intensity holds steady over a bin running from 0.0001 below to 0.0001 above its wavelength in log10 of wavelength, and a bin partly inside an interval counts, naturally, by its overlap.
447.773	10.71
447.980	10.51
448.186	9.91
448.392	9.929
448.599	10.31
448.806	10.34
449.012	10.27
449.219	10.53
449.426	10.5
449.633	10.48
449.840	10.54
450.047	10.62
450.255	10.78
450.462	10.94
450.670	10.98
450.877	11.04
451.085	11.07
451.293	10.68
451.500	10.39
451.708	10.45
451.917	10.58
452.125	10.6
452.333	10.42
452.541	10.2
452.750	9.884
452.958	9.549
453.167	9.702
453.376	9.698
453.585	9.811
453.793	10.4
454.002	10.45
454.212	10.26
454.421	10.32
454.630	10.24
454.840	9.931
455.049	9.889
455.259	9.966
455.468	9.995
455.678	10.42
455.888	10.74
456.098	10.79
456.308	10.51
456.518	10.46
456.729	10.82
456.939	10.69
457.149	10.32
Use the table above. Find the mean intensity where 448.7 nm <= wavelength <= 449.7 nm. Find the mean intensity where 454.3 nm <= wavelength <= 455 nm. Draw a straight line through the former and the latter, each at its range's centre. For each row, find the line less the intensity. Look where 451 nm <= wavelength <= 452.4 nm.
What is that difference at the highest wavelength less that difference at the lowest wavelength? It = 0.59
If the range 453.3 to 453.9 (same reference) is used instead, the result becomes -0.72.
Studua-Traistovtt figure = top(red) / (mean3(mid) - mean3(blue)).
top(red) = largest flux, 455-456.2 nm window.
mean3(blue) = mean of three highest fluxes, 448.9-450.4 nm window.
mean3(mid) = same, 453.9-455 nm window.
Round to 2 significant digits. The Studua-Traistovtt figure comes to -36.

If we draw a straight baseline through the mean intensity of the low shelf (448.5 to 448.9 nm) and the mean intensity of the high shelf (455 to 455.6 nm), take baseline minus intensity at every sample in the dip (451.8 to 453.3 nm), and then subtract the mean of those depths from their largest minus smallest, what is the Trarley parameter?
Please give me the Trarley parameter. 1.0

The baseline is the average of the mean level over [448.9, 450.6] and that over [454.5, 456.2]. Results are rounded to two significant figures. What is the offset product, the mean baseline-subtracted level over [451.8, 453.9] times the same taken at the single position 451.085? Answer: -0.22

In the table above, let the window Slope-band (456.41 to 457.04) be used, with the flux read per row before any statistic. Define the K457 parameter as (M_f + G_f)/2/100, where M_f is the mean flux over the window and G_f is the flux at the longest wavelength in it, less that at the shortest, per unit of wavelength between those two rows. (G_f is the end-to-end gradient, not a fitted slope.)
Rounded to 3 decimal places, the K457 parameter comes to 0.056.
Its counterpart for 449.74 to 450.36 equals 0.056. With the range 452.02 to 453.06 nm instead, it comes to 0.044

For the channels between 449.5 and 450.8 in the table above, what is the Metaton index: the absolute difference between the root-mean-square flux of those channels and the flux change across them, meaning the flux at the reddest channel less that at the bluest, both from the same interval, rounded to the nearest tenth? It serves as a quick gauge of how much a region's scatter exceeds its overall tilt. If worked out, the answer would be 10.2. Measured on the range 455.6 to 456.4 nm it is 10.5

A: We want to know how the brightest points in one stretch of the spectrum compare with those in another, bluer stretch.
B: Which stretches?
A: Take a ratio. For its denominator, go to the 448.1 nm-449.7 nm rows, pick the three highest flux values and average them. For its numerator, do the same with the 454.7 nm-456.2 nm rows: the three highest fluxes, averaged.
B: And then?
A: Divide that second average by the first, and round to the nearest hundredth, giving 1.01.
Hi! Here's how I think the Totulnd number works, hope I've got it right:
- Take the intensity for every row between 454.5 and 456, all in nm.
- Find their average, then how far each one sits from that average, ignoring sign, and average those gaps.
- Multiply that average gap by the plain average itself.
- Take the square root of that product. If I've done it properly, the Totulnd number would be 1.61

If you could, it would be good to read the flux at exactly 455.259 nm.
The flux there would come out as 9.966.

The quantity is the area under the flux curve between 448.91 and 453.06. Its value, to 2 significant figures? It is 44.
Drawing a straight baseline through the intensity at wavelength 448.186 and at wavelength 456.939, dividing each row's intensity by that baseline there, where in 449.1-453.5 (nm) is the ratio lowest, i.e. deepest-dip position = 452.958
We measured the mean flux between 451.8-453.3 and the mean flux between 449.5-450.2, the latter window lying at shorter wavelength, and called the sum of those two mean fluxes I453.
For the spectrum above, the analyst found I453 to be 20.7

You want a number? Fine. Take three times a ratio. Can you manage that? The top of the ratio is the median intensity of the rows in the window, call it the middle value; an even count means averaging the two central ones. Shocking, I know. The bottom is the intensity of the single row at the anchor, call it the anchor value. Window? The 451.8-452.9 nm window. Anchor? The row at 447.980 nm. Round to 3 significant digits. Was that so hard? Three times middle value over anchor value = 2.97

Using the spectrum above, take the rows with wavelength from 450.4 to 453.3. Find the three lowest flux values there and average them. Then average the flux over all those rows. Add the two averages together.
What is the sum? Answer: 20.2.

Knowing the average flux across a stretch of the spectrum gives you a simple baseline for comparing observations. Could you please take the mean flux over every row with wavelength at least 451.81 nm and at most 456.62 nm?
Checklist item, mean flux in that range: 10.2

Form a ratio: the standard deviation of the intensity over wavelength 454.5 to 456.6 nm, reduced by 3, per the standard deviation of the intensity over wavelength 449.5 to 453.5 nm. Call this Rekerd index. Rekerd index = -6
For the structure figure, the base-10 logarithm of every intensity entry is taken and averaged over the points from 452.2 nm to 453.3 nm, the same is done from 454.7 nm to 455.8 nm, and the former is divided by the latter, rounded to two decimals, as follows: 1.00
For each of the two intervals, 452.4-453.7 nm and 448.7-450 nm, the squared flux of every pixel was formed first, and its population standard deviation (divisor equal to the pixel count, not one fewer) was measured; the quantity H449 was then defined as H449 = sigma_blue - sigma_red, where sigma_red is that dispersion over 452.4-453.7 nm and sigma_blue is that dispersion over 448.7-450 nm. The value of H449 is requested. -1.9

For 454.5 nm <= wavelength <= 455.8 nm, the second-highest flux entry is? 10.24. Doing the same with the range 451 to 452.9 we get 10.68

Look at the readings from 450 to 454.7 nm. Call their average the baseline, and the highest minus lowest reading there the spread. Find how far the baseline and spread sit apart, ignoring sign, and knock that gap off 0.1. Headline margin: -8.77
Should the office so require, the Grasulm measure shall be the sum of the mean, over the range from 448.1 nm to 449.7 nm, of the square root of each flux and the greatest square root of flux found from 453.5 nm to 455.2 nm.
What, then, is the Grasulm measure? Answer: 6.44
